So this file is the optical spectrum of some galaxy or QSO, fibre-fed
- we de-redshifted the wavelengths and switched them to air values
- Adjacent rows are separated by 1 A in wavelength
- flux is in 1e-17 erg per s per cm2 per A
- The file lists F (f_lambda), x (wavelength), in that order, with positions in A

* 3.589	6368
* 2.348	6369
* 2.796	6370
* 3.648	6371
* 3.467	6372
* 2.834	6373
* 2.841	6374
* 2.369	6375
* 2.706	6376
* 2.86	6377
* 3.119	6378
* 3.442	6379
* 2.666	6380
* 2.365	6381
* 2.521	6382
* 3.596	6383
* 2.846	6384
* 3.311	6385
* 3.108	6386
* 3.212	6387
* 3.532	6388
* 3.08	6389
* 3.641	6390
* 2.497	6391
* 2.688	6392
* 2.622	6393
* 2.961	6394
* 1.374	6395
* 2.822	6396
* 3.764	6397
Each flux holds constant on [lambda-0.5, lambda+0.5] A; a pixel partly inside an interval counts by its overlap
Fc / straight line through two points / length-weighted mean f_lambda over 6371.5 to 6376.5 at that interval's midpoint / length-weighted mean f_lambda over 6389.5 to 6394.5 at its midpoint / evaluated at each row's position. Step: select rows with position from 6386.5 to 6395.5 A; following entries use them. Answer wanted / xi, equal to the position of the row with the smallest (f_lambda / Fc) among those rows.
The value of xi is 6395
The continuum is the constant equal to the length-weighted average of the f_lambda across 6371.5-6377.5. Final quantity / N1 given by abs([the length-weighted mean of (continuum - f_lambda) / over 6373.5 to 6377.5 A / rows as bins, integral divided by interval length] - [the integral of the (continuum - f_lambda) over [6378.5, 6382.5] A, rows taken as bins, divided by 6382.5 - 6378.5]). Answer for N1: 0.05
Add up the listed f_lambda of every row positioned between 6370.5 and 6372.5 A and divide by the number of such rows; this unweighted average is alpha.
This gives 3.56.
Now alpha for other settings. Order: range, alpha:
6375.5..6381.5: 2.86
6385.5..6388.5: 3.28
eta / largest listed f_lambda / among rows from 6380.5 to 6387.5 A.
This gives 3.596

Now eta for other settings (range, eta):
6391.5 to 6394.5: 2.961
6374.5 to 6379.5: 3.442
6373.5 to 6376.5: 2.841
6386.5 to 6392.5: 3.641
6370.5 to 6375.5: 3.648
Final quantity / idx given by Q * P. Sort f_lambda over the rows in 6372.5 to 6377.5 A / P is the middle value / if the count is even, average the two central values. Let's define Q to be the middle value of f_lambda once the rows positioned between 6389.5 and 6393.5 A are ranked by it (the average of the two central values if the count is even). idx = 7.5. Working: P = 2.83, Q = 2.7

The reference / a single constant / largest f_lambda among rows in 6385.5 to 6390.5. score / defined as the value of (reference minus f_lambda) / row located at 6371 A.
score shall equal -0.01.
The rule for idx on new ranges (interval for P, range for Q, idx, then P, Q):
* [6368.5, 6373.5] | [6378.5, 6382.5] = 7.3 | 2.83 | 2.6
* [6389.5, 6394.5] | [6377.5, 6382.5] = 7.2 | 2.69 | 2.7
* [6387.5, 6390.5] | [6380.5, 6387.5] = 11.0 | 3.53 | 3.1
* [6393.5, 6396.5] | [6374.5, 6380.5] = 7.9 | 2.82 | 2.8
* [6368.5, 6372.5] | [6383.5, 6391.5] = 9.9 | 3.13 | 3.2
